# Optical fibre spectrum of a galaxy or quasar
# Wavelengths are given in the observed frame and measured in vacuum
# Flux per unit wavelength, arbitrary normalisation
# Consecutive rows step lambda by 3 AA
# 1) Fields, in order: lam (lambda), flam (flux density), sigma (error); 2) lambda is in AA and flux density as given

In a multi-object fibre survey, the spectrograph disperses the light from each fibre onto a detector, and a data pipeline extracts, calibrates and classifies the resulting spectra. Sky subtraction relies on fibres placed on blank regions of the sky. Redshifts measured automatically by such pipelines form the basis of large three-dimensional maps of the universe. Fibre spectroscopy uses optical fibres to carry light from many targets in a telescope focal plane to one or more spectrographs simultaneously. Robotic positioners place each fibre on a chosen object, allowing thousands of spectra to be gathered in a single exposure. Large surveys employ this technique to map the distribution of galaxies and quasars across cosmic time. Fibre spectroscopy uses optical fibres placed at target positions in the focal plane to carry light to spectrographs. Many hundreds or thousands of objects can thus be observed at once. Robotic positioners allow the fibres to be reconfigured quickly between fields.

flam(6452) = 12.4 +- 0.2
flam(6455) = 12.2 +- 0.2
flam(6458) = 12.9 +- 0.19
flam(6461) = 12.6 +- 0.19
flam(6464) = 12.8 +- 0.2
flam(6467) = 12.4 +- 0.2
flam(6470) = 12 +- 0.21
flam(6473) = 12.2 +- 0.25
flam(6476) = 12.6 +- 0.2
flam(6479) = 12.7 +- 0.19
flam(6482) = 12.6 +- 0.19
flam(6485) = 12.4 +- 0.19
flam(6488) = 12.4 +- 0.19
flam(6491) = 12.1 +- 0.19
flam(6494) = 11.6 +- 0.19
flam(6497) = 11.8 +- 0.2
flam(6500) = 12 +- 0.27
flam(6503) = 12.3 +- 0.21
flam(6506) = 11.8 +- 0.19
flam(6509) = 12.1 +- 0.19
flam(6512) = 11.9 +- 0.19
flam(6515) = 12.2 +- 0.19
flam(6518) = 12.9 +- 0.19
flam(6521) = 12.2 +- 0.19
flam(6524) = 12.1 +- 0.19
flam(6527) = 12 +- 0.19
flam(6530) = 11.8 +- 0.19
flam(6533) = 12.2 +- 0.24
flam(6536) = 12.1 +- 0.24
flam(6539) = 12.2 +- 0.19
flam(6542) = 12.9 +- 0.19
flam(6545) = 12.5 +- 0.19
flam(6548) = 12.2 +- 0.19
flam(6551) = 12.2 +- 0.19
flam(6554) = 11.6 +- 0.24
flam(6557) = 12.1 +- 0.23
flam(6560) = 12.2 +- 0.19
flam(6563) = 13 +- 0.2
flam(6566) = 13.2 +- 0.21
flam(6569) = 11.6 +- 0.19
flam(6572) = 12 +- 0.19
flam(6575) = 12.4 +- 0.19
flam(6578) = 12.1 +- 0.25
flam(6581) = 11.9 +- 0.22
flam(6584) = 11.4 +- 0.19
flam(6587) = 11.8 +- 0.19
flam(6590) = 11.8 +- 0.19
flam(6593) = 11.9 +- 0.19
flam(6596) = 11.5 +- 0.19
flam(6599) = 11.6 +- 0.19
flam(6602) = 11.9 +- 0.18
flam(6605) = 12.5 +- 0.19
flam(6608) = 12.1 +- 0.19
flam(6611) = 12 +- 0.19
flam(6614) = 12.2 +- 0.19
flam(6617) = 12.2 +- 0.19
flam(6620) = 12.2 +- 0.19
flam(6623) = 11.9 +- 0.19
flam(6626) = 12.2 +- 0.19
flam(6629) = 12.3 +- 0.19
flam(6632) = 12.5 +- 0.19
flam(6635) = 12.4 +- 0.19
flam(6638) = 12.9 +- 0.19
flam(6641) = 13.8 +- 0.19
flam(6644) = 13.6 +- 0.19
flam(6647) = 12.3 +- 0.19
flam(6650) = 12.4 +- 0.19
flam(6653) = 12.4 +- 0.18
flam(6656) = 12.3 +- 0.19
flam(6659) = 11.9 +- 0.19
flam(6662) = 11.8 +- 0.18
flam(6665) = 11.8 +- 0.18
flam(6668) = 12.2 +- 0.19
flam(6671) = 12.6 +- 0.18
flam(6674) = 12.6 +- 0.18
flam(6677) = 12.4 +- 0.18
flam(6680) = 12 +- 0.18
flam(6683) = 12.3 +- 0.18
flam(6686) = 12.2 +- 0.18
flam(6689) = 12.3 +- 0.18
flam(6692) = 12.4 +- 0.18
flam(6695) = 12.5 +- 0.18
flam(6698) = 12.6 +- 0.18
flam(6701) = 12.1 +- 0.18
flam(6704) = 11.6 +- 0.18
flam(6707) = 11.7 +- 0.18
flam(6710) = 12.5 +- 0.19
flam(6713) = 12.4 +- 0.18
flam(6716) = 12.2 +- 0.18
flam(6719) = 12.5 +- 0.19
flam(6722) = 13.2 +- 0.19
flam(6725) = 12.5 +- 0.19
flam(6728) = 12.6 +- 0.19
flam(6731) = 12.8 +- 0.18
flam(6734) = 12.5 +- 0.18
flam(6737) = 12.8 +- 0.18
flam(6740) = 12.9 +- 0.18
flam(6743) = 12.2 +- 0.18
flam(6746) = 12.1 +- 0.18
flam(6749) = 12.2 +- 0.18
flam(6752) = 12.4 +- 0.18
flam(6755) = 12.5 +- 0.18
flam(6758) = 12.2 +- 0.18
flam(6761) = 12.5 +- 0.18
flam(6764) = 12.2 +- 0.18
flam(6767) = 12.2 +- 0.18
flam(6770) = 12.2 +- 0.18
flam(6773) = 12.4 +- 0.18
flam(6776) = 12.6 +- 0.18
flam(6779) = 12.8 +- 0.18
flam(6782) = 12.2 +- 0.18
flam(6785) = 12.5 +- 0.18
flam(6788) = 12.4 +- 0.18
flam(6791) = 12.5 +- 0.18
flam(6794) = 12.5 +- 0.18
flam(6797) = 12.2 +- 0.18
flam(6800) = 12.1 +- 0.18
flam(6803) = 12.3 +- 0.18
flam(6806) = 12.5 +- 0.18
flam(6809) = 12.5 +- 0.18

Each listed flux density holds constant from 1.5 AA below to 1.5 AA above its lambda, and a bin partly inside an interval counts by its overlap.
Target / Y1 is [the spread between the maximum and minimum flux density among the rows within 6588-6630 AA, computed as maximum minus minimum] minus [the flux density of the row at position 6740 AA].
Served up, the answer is -11.9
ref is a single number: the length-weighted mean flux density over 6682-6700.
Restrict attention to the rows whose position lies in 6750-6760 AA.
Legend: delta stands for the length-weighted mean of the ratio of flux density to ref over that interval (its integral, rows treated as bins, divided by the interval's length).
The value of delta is 1.00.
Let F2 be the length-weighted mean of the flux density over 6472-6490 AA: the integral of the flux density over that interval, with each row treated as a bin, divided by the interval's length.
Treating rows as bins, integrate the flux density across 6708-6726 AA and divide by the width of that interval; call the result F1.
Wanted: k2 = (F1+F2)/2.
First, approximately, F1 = 12.5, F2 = 12.5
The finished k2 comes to 12.5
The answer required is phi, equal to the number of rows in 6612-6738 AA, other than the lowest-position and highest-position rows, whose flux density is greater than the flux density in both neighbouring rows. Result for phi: 7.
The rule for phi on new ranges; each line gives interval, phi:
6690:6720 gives 2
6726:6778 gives 4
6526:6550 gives 2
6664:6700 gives 1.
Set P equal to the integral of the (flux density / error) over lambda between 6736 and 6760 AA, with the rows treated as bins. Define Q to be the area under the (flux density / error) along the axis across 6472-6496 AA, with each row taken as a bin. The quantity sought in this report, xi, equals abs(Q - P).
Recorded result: 148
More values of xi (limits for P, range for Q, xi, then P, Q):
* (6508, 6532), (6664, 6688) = 97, 1528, 1626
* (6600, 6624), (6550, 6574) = 96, 1541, 1445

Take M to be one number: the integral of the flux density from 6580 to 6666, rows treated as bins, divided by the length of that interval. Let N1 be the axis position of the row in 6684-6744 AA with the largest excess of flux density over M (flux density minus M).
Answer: 6722 AA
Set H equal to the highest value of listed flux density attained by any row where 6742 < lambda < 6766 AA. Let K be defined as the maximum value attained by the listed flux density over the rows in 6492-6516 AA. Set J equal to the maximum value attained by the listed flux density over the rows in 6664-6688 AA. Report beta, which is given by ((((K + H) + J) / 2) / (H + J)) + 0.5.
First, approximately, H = 12.5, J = 12.6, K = 12.3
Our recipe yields 1.25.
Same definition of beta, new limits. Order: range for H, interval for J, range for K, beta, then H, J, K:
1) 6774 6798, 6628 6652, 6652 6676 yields 1.24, 12.8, 13.8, 12.6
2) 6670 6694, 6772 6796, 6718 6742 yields 1.26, 12.6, 12.8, 13.2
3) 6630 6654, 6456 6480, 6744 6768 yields 1.23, 13.8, 12.9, 12.5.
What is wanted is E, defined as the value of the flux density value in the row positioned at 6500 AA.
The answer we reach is 12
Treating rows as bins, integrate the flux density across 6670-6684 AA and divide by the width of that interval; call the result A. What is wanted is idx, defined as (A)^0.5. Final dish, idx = 3.518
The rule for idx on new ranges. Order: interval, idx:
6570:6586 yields 3.456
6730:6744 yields 3.557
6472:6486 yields 3.538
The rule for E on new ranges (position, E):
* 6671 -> 12.6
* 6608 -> 12.1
